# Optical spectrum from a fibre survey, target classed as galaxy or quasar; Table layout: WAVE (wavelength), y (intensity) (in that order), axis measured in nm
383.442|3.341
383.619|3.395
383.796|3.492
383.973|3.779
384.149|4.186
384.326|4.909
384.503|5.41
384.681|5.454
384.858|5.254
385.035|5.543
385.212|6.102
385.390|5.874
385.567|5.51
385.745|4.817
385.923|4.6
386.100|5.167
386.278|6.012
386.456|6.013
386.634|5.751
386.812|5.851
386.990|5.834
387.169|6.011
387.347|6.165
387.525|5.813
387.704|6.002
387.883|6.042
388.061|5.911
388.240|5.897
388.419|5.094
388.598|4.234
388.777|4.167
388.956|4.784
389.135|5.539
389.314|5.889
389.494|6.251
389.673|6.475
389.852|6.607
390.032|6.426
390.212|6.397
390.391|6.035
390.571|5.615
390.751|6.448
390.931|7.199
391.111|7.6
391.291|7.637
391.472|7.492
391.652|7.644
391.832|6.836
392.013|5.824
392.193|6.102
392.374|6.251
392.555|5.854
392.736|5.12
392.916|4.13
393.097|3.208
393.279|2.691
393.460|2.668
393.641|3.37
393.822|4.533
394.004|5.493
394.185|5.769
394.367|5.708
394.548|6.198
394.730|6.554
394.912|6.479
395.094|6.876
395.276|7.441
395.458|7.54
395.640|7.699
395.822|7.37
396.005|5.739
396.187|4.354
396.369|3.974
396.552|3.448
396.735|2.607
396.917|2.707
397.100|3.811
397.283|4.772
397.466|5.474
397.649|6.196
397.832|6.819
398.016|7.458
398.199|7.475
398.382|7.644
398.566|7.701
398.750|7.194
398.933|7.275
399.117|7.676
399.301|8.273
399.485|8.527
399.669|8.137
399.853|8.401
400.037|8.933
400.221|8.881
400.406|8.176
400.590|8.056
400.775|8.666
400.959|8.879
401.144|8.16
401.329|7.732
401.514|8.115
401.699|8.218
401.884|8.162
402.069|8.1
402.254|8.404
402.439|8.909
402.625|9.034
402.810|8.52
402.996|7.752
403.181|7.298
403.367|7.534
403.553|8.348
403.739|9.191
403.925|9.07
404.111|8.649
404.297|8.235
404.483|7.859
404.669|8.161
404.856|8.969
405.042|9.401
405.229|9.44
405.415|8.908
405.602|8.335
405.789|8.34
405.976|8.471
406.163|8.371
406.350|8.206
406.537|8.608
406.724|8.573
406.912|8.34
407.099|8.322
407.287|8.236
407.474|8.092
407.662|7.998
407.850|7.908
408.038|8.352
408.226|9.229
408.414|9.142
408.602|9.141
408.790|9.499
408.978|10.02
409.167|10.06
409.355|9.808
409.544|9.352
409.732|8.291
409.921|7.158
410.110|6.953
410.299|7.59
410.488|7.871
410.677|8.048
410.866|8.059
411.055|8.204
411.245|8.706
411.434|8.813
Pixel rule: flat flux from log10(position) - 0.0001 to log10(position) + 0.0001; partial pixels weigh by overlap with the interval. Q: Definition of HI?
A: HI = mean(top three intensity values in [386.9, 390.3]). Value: 6.5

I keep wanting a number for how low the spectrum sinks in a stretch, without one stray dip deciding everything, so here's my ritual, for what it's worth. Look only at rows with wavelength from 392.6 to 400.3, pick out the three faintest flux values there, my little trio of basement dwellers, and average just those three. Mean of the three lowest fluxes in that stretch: 2.7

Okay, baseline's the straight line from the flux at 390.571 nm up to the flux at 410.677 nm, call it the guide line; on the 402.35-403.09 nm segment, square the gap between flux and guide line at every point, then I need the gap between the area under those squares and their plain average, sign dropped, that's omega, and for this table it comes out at 0.63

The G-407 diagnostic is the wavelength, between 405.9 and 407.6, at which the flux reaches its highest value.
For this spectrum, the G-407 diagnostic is 406.537 nm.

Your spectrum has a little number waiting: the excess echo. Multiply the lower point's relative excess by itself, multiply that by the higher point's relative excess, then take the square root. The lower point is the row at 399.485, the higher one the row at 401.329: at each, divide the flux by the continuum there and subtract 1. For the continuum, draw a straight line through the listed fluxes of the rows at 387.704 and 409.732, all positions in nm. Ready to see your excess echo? 0.037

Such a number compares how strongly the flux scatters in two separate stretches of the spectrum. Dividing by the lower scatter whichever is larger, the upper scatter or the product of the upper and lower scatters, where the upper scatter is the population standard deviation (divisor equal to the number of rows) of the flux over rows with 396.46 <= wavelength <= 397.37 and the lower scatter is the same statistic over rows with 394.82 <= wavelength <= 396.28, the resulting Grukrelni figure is 0.79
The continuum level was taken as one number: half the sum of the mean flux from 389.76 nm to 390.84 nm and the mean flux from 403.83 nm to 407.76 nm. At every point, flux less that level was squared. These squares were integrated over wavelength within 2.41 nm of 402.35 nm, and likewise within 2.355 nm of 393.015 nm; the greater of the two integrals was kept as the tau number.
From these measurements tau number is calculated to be 22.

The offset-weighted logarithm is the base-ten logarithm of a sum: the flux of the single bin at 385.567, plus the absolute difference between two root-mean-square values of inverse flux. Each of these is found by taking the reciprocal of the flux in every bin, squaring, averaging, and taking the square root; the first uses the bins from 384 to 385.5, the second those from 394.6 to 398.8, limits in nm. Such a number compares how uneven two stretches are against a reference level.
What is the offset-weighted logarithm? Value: 0.74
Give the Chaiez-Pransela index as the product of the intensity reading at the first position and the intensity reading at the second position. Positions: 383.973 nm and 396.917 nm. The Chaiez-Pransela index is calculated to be 10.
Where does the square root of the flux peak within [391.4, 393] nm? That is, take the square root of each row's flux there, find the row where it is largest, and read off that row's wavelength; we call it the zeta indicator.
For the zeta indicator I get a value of 391.652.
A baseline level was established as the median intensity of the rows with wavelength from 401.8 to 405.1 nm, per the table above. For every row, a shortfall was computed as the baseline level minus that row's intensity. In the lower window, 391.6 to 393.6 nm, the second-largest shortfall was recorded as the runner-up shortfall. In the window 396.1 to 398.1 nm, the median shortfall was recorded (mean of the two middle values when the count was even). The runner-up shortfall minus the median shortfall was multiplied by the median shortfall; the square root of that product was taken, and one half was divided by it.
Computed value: 0.2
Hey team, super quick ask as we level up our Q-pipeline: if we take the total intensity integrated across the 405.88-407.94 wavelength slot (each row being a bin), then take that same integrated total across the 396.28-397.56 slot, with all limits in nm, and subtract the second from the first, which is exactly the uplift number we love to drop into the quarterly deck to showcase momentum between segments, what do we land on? 12.2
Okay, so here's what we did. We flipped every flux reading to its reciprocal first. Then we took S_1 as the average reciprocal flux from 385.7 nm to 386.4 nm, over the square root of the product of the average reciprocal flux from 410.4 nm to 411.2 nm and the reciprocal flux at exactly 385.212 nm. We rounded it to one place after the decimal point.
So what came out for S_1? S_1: 1.4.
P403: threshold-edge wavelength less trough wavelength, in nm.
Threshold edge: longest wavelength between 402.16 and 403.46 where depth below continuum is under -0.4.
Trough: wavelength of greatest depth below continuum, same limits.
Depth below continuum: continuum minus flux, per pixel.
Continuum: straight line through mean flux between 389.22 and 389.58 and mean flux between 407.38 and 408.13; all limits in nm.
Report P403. -0.37 nm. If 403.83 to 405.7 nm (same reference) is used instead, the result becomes 1.12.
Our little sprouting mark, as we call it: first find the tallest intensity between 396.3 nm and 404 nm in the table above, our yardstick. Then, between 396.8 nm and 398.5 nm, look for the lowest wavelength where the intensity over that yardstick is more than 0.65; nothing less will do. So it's 397.649 nm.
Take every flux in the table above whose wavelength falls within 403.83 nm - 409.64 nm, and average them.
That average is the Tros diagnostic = 8.7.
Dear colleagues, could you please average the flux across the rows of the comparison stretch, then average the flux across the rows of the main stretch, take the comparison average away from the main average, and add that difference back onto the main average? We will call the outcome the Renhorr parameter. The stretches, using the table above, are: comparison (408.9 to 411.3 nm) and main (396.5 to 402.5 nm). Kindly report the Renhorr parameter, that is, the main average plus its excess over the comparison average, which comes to 6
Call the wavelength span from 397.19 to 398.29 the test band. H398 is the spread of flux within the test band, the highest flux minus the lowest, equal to 2.7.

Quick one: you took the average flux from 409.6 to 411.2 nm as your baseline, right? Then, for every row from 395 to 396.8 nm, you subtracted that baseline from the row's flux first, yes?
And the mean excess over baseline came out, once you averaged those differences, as -2.1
